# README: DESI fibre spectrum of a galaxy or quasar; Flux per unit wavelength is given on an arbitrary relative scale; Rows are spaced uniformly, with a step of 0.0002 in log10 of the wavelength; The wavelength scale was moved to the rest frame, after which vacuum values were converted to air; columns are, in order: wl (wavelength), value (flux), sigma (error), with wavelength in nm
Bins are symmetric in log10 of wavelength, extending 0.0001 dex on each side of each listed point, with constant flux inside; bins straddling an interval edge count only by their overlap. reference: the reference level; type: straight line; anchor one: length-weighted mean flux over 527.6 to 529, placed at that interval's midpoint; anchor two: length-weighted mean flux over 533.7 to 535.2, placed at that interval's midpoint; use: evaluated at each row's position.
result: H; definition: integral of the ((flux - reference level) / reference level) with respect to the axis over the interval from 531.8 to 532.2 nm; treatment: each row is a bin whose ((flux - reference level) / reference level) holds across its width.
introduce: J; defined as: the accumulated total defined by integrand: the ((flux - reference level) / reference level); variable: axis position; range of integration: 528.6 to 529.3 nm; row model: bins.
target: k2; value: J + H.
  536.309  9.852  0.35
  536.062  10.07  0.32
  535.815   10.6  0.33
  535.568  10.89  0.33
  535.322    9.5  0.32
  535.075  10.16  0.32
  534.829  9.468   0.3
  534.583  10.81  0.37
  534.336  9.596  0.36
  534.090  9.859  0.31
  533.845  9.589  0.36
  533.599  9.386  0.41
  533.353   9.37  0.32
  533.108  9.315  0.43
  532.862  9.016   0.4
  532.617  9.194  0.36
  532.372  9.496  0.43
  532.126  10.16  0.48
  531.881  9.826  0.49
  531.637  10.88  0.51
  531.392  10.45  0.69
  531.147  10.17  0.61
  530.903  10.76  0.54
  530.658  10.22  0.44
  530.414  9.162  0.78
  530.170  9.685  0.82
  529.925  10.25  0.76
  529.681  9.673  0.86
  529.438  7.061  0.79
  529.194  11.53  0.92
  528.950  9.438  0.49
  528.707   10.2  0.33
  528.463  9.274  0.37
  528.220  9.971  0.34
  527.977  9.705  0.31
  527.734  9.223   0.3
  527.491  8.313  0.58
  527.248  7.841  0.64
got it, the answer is 0.06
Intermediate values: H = 0.008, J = 0.051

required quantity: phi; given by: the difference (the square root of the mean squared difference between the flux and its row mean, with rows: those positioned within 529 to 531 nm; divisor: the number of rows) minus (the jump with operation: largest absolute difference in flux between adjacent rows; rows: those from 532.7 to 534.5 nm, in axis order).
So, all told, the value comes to 0.9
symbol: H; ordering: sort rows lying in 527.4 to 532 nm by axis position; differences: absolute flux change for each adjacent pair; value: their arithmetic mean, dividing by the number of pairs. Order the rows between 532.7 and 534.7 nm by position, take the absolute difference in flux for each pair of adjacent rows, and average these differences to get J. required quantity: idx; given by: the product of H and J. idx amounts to 0.35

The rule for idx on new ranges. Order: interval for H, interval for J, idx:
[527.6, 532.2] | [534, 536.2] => 0.81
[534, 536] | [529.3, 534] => 0.48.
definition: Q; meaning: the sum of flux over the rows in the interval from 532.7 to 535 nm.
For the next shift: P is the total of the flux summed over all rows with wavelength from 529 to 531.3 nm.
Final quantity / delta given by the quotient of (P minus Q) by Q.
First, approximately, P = 88.5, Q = 86.4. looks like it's 0.02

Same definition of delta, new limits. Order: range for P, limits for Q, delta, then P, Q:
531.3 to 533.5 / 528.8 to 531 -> 0.00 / 87.7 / 87.8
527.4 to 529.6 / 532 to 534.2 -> -0.01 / 84.7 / 85.4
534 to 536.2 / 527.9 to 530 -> 0.04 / 91.0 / 87.1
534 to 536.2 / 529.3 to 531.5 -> 0.04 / 91.0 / 87.4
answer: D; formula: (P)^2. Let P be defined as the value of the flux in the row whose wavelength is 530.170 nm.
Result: 94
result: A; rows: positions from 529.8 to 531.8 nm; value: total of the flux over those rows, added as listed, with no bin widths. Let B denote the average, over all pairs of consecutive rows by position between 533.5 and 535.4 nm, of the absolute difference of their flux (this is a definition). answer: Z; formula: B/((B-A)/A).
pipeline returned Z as -0.67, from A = 82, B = 0.66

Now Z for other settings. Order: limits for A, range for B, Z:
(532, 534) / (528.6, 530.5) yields -1.69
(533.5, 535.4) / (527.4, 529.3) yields -0.89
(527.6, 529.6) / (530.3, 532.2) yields -0.62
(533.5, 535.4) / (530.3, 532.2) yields -0.62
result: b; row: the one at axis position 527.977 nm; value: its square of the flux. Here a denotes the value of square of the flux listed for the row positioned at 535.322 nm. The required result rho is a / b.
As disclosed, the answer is 1.0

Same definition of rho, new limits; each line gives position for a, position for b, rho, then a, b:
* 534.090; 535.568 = 0.8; 97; 119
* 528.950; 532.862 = 1.1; 89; 81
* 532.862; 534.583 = 0.7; 81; 117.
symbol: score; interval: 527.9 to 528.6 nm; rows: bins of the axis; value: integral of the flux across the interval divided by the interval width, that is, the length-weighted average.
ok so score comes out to 9.7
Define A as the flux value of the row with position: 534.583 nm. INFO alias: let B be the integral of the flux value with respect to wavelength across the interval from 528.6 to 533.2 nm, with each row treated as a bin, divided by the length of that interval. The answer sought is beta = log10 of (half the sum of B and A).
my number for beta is 1.01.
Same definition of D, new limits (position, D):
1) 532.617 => 85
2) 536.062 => 101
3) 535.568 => 119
